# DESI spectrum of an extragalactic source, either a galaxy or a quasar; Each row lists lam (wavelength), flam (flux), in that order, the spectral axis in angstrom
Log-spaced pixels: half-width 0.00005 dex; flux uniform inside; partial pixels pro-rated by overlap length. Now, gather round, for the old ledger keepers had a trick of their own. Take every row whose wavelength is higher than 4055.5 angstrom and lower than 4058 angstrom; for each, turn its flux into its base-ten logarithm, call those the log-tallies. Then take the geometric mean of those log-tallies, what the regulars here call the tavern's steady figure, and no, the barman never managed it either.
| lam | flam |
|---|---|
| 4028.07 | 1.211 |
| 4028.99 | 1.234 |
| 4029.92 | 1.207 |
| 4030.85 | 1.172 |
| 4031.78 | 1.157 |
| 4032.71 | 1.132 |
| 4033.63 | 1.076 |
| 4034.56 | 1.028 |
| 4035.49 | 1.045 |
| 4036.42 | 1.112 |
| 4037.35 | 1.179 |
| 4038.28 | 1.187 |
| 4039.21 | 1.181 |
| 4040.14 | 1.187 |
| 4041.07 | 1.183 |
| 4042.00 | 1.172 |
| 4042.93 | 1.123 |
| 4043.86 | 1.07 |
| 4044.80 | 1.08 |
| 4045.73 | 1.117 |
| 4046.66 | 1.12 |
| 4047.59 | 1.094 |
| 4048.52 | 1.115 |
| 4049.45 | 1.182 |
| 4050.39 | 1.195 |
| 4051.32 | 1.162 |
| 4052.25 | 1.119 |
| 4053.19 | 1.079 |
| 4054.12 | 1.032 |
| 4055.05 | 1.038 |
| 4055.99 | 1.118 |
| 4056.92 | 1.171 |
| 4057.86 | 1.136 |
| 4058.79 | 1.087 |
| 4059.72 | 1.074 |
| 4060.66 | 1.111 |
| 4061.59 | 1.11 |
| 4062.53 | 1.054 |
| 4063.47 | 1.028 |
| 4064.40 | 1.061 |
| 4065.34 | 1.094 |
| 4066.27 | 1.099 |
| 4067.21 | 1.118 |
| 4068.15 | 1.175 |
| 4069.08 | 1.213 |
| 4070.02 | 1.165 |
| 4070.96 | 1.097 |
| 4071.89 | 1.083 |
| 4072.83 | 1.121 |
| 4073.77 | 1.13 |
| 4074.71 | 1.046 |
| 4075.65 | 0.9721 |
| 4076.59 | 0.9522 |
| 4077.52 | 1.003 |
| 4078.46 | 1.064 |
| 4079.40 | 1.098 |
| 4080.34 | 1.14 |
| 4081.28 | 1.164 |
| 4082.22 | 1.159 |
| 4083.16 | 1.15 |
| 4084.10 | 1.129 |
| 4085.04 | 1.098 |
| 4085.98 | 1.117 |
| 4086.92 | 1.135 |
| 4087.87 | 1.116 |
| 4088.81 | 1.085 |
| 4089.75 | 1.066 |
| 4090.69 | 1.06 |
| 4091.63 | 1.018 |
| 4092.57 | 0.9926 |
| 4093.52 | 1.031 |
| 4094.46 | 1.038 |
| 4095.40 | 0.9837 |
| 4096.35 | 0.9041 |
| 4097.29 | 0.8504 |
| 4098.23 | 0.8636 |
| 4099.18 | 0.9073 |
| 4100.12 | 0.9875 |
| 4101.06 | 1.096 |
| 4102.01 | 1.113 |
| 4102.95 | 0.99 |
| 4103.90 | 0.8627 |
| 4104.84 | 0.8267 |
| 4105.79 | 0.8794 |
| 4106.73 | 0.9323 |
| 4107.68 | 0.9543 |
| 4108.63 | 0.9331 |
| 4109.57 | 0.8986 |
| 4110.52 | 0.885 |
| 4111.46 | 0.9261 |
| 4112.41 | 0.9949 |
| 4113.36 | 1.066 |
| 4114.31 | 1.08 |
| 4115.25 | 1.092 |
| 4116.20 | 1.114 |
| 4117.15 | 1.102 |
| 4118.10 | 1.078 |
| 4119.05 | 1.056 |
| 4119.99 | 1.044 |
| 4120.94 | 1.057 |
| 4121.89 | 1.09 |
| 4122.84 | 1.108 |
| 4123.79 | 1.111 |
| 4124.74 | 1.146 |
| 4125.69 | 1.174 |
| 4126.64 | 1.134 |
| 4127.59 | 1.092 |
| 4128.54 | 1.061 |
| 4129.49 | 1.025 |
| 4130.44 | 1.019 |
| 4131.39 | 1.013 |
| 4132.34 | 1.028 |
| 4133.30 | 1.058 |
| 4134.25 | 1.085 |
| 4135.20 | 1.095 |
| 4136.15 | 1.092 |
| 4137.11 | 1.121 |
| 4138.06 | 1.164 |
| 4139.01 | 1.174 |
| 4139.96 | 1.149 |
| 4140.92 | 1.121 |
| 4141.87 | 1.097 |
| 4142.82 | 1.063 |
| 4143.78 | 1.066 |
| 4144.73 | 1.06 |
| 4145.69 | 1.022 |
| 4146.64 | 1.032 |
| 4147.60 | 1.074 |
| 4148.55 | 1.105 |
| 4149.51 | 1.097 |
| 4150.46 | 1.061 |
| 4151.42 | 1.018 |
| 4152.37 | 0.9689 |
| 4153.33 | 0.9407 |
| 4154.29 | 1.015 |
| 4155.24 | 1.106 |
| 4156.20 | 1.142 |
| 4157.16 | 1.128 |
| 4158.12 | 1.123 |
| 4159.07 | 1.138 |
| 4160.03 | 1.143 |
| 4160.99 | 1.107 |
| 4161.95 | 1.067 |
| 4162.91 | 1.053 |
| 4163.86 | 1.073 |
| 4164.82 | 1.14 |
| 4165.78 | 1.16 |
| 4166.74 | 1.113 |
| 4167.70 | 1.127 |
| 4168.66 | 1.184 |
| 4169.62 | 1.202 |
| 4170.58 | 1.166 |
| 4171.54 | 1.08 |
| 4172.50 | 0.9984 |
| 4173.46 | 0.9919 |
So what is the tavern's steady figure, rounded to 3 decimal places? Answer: 0.057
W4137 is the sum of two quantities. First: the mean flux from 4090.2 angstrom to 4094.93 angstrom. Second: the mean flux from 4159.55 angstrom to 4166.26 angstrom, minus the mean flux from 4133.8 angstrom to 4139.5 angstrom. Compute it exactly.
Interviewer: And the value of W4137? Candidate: 1.01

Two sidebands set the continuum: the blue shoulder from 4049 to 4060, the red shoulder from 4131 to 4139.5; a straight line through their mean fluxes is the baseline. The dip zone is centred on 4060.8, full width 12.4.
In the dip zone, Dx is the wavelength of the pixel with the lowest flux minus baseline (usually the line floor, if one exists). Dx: 4063.47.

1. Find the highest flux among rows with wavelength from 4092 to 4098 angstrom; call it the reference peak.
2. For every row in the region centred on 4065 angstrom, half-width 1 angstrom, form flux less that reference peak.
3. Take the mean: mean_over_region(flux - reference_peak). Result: 0.04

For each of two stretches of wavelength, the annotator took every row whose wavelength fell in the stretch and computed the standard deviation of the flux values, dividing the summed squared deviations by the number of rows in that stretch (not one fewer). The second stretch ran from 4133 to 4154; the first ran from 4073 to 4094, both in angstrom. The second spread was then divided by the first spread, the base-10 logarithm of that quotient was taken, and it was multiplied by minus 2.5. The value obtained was 0.1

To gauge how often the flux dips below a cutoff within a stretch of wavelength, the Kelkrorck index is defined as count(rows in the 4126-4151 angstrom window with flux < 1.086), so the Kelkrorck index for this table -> 14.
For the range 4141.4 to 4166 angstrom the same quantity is 14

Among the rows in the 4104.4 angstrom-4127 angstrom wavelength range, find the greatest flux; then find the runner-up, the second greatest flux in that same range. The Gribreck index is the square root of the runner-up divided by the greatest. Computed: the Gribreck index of 0.988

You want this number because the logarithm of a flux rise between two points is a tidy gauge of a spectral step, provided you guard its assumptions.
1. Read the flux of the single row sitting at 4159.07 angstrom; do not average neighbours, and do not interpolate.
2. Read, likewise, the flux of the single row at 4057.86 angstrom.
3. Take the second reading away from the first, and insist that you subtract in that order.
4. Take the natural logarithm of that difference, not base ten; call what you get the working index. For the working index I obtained -6.2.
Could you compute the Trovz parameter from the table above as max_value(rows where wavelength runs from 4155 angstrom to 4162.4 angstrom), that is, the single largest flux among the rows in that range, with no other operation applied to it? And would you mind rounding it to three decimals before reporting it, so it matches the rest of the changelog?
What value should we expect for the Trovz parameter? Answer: 1.143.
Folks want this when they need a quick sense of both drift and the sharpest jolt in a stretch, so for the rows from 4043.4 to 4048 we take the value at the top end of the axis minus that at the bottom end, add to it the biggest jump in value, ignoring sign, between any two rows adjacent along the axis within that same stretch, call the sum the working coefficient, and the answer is 0.06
